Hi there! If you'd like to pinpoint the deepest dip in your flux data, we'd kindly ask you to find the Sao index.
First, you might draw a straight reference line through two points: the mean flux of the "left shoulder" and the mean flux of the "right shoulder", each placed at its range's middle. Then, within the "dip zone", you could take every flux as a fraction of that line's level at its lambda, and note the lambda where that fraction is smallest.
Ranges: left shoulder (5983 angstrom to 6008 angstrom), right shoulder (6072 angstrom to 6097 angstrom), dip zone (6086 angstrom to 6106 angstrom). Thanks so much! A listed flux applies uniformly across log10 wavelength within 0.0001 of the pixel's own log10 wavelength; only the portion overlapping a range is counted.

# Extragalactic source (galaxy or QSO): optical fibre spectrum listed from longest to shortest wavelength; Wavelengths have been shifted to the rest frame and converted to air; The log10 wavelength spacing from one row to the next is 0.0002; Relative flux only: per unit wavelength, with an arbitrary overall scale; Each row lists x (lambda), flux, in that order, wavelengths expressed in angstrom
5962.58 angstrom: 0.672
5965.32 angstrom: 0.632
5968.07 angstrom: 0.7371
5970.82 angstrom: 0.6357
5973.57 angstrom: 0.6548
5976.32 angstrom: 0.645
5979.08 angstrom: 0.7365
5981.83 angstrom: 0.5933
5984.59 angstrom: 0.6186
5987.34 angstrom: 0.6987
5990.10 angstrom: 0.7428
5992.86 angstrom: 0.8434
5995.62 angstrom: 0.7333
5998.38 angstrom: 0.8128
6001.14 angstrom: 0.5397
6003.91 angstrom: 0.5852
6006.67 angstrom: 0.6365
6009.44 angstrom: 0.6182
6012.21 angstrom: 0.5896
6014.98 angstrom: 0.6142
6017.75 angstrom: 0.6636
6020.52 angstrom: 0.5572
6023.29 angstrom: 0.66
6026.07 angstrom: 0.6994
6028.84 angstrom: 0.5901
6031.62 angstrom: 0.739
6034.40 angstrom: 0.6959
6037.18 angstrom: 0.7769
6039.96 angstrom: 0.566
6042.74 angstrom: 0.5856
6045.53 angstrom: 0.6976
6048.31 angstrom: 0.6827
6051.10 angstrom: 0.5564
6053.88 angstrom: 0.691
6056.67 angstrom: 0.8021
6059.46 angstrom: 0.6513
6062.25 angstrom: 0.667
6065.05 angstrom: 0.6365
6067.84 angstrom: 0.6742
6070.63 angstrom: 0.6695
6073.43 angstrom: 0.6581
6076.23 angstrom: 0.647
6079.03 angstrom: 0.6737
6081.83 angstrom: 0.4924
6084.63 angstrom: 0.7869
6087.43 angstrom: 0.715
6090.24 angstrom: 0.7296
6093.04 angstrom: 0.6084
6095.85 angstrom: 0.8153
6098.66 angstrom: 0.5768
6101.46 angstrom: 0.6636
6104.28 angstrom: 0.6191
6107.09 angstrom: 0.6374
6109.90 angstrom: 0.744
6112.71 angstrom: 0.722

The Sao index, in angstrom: 6098.66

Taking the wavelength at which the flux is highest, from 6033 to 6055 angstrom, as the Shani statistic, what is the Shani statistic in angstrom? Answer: 6037.18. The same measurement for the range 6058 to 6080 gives 6067.84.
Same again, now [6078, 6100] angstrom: 6095.85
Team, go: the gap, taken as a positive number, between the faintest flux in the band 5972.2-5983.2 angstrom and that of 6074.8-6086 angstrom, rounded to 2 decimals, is 0.10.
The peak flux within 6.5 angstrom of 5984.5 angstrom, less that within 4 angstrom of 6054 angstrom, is -0.06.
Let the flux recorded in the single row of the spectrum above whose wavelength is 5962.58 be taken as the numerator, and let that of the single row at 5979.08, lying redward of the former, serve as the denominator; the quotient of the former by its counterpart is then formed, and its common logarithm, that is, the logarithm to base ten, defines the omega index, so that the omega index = -0.04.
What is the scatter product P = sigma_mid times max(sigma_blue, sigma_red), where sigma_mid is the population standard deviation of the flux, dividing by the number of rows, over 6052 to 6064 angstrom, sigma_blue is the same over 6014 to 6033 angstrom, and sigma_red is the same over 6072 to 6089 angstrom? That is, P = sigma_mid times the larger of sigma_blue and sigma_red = 0.0053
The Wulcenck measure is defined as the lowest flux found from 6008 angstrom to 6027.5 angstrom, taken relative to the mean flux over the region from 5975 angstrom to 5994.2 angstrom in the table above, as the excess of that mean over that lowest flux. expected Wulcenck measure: 0.14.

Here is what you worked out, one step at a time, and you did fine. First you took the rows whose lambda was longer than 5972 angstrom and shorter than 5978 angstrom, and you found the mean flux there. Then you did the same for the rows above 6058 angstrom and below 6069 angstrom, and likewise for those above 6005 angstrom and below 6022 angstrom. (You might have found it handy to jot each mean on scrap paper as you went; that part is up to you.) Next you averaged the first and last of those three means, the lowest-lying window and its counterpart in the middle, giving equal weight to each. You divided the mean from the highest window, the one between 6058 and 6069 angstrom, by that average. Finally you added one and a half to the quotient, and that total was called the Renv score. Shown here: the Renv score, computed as 2.54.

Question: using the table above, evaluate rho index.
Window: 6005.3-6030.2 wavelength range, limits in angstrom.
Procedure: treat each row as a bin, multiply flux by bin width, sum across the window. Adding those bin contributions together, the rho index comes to 16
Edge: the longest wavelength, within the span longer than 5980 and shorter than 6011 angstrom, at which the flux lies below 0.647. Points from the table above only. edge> 6009.44 angstrom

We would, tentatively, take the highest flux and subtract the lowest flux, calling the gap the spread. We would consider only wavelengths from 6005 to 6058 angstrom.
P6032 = 0.246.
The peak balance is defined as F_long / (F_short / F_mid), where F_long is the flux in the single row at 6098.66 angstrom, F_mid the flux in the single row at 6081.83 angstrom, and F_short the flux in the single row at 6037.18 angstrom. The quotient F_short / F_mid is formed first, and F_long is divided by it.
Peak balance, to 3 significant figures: 0.366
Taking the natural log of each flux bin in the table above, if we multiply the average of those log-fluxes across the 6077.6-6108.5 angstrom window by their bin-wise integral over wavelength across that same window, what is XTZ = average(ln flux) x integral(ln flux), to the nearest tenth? 5.4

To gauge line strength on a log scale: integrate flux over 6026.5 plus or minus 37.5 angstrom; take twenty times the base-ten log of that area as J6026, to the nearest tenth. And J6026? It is 34.0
